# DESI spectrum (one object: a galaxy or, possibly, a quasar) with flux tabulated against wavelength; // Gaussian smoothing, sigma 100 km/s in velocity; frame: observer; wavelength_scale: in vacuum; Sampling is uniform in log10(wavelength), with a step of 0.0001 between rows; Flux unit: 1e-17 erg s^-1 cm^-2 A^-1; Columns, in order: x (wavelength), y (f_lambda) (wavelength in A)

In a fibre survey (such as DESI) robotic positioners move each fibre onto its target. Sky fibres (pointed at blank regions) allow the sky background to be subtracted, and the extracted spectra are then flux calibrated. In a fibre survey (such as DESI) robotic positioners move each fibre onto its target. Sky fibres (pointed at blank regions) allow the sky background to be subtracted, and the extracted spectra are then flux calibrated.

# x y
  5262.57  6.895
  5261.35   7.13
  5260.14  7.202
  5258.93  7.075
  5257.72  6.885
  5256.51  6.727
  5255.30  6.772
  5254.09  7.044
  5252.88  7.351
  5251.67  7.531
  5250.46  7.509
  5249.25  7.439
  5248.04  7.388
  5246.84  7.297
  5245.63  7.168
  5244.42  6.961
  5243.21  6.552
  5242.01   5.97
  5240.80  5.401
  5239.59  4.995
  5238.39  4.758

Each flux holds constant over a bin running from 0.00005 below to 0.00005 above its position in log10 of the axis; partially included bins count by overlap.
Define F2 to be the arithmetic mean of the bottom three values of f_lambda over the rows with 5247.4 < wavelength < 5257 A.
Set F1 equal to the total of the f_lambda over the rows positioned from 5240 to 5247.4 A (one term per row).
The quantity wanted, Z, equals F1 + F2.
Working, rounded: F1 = 39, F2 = 6.85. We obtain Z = 46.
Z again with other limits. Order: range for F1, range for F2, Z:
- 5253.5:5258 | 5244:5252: 35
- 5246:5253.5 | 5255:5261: 51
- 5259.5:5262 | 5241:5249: 21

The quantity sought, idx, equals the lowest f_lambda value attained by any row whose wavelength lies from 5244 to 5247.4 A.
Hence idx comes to 6.961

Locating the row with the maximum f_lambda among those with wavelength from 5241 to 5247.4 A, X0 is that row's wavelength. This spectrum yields 5246.84 A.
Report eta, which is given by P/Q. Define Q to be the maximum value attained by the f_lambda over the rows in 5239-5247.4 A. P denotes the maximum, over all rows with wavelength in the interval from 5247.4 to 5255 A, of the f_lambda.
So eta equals 1.03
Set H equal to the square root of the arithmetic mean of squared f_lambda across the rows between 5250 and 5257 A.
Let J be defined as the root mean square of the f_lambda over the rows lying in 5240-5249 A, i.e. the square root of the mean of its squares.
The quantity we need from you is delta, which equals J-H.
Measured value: -0.5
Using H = 7.2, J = 6.7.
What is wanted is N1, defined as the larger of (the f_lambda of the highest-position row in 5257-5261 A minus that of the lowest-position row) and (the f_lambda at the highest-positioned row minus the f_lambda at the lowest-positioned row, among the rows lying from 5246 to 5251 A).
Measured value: 0.3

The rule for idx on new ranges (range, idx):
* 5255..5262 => 6.727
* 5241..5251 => 5.97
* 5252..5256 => 6.772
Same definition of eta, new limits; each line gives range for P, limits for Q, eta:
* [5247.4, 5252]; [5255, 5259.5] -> 1.06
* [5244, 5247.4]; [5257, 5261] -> 1.01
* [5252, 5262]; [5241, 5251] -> 0.98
